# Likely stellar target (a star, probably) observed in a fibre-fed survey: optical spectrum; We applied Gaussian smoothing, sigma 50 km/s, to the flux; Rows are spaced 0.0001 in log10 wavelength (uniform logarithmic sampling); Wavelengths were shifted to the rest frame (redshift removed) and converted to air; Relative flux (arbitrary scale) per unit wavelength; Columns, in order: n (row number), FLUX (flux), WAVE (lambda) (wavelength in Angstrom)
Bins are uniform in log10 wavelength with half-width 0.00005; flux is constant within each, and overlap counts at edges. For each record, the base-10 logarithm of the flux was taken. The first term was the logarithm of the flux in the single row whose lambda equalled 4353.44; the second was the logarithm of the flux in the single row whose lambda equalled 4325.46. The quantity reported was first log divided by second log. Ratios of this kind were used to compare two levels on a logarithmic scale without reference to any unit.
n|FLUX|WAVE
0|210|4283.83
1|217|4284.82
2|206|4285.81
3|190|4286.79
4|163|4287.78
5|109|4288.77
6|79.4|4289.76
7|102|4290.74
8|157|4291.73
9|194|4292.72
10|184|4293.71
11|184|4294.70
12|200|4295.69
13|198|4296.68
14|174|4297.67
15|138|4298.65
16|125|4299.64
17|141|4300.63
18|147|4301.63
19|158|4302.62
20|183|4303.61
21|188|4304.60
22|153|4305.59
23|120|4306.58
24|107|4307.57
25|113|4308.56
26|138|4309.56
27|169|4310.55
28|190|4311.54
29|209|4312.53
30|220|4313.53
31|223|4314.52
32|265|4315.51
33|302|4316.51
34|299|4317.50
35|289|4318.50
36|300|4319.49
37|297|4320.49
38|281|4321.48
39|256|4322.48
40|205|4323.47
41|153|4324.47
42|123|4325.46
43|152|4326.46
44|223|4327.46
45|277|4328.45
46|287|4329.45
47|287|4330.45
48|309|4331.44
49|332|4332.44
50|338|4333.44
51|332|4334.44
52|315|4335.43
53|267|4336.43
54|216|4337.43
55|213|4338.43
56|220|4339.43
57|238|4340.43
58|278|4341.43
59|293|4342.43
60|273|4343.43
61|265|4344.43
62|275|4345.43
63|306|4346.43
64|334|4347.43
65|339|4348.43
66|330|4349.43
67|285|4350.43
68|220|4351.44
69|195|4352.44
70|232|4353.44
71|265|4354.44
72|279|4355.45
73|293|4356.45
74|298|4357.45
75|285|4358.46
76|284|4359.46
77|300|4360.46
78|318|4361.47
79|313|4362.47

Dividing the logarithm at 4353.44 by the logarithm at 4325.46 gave 1.13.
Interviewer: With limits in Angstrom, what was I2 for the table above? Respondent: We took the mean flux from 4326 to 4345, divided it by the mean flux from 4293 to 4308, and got 1.68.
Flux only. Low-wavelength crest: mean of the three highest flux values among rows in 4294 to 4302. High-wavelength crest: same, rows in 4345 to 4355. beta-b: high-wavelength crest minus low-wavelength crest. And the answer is 140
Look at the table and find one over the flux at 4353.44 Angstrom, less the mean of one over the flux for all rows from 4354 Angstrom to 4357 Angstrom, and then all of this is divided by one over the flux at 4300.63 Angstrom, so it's 0.1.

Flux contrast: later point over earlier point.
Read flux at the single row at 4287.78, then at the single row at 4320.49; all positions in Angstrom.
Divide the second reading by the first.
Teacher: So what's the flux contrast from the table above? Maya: 1.8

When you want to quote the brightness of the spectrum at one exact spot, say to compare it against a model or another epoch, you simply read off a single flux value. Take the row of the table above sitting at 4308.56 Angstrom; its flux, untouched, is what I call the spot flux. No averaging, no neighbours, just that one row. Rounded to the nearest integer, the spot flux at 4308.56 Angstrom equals 113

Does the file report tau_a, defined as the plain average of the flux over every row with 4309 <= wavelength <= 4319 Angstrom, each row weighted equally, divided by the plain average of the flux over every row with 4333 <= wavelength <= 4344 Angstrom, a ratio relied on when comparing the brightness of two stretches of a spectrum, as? 0.85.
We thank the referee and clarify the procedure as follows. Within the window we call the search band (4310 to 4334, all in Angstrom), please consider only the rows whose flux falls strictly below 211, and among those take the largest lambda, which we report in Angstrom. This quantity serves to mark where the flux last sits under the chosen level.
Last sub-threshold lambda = 4326.46 Angstrom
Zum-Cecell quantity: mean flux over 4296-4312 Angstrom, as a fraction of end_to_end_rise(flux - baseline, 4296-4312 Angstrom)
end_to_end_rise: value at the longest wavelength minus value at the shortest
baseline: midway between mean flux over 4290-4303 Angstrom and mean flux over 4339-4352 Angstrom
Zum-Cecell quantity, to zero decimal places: -19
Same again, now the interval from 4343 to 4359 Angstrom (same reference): 23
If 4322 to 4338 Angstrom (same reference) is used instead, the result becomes -6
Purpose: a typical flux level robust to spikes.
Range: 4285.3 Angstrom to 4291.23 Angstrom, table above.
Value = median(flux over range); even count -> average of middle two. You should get 136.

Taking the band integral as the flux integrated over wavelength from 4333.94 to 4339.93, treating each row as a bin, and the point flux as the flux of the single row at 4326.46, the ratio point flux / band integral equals 0.097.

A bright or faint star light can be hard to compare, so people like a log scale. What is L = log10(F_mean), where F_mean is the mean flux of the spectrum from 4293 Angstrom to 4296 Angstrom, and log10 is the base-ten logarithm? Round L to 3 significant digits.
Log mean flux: 2.28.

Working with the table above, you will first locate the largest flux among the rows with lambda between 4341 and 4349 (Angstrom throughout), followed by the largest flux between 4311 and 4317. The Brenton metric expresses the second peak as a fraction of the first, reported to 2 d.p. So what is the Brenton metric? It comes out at 0.89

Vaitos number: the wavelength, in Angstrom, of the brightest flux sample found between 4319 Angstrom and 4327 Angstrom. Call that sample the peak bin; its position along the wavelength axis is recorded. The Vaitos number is 4319.49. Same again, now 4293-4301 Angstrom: 4295.69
